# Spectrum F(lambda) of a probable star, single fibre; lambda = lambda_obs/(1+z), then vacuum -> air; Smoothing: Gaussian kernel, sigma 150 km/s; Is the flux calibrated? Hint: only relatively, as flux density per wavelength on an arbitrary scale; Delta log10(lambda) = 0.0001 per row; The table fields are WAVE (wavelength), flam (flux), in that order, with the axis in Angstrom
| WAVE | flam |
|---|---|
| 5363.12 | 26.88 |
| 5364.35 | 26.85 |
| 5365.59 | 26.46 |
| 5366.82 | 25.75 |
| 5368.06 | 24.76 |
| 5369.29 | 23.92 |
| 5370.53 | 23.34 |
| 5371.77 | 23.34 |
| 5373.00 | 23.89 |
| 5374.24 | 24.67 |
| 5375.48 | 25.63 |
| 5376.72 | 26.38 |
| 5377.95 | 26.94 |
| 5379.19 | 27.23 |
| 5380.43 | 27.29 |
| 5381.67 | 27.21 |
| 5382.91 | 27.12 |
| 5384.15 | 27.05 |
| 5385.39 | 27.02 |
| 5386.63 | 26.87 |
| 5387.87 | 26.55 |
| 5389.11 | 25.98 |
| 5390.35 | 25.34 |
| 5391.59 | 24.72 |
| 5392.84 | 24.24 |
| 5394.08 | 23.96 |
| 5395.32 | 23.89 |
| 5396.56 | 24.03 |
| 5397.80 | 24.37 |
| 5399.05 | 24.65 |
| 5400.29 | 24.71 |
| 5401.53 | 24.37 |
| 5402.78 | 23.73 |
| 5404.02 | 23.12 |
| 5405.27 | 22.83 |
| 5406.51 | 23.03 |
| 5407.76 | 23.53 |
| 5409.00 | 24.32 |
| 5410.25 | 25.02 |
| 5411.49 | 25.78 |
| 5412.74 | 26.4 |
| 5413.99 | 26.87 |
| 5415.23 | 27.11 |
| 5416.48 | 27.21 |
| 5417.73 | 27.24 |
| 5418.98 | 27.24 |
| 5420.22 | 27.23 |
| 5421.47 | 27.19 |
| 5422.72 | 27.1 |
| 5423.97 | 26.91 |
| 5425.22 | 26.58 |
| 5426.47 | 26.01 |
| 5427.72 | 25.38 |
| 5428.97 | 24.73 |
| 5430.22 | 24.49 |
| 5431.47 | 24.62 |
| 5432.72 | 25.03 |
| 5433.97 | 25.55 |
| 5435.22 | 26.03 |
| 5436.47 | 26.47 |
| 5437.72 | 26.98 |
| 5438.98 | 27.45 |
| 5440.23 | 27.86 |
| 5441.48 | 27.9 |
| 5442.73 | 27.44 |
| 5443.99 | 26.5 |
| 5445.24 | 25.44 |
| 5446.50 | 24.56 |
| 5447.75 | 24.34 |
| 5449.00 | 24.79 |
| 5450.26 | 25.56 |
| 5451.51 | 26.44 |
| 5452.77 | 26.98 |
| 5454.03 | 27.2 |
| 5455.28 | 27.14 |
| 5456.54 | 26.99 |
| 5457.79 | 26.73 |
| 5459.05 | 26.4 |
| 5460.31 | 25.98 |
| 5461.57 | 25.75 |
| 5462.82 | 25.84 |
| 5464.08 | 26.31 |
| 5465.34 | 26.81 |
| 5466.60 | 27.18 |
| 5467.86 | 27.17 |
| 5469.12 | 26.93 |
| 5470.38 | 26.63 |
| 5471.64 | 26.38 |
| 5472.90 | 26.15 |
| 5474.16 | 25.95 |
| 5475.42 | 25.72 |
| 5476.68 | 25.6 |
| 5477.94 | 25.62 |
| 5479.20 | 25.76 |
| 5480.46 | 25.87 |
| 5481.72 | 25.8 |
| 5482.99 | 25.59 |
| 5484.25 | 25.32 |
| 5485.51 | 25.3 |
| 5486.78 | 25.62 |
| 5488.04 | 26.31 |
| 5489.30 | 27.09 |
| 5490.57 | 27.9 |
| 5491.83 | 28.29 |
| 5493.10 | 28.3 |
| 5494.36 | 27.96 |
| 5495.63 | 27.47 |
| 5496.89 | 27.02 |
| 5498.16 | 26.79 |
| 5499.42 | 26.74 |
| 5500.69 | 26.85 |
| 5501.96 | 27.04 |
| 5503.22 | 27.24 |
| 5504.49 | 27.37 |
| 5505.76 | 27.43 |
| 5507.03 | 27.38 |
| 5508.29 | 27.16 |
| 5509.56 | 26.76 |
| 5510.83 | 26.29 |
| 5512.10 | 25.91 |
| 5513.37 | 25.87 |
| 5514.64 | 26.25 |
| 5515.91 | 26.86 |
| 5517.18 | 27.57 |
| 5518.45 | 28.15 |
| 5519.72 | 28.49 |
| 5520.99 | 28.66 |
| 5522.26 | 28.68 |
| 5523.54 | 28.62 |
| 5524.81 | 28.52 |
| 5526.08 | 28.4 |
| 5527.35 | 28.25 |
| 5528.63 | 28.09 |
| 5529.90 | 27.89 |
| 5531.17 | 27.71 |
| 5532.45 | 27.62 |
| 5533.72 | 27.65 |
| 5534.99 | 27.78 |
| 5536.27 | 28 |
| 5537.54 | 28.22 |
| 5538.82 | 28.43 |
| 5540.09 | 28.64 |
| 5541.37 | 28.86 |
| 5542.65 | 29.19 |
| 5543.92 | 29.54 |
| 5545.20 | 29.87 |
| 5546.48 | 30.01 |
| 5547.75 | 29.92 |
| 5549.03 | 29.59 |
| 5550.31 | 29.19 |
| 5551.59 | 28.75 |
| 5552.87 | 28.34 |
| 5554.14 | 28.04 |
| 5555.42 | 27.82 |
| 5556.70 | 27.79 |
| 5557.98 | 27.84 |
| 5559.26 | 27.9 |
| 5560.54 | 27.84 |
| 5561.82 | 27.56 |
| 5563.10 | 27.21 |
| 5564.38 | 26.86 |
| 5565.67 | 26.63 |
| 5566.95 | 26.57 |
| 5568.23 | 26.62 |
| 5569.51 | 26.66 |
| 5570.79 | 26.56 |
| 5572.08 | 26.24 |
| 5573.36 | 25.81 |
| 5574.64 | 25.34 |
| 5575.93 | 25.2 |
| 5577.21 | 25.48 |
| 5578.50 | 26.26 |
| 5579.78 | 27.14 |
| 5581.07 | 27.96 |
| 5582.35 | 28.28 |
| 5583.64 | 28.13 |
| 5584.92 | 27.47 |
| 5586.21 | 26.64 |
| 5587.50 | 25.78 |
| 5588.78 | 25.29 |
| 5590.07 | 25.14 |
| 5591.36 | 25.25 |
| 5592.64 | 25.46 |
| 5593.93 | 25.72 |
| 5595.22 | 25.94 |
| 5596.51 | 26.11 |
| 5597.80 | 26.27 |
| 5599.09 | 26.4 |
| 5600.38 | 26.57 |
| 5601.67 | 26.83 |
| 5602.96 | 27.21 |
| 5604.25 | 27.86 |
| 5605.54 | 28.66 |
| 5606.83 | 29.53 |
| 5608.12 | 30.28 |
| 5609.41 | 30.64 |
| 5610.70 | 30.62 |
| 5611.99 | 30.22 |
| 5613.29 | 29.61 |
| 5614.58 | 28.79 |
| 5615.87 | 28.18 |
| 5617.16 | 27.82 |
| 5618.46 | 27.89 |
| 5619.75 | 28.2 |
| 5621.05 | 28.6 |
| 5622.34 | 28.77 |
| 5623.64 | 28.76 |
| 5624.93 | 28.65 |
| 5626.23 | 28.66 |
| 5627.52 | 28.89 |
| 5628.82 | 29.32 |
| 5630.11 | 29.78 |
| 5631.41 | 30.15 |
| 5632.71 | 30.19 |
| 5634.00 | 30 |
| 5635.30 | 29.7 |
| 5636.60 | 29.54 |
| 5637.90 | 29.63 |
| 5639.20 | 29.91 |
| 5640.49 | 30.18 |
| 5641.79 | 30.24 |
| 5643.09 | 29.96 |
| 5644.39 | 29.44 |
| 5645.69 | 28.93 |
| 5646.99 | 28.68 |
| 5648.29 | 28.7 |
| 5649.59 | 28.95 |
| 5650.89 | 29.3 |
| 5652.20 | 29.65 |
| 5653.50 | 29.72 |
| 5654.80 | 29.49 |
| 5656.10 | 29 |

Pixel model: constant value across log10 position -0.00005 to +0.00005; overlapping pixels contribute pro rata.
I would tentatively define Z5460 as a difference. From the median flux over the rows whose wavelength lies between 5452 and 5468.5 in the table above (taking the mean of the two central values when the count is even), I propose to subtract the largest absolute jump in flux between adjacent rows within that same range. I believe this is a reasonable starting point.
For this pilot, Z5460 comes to 26.3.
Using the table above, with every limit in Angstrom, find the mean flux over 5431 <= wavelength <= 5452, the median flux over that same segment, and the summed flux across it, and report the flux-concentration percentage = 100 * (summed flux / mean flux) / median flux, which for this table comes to 65.3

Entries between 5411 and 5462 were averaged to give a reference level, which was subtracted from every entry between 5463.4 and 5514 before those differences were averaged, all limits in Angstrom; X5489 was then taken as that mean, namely 0.29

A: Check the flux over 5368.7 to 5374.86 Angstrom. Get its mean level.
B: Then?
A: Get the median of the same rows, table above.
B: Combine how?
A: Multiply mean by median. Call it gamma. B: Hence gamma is 569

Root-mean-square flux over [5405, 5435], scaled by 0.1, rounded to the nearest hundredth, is 2.58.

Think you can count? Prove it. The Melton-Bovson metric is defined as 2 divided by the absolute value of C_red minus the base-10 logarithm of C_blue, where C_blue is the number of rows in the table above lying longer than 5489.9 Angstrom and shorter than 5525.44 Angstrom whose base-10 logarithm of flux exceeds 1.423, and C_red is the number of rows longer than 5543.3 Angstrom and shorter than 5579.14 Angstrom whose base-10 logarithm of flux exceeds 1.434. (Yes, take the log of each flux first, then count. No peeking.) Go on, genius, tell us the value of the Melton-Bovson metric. 0.137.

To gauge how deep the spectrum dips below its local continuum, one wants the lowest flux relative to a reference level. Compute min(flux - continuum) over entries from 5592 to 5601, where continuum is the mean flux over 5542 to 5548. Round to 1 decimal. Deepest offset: -4.2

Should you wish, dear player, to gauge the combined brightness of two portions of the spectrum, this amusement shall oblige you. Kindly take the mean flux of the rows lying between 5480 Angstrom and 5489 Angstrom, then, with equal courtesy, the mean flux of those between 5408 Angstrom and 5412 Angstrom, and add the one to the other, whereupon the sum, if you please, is 50.7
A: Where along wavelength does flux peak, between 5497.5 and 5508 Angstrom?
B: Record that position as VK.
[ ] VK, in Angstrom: 5505.76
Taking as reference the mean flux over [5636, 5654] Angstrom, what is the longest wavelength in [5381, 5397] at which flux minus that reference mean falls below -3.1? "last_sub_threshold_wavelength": 5396.56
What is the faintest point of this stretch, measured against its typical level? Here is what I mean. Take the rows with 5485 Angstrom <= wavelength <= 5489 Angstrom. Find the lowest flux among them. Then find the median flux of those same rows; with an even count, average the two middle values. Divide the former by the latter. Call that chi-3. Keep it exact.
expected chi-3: 0.988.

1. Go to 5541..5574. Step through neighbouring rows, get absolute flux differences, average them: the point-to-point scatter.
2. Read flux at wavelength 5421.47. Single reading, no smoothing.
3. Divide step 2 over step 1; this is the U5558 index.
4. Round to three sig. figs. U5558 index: 118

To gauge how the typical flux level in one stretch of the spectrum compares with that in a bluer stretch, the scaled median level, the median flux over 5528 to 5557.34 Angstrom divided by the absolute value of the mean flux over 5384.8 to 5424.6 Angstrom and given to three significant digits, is 1.12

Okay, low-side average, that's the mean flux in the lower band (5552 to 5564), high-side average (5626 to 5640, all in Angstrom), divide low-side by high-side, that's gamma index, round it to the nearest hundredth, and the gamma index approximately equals 0.94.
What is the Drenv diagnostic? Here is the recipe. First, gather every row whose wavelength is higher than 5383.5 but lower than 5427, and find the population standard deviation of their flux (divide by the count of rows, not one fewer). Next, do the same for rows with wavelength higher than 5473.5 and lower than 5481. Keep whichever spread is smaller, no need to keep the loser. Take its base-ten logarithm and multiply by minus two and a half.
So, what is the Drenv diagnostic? 2.3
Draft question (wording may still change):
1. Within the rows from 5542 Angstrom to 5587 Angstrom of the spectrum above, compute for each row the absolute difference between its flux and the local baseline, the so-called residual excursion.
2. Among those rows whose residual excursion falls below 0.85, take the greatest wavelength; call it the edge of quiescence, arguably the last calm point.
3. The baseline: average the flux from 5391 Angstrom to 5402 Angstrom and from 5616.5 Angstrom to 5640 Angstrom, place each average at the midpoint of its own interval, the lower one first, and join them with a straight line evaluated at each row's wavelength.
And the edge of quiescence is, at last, 5584.92 Angstrom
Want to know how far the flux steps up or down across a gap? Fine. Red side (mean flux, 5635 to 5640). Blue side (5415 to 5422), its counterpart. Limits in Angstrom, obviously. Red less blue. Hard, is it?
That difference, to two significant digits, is 2.5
